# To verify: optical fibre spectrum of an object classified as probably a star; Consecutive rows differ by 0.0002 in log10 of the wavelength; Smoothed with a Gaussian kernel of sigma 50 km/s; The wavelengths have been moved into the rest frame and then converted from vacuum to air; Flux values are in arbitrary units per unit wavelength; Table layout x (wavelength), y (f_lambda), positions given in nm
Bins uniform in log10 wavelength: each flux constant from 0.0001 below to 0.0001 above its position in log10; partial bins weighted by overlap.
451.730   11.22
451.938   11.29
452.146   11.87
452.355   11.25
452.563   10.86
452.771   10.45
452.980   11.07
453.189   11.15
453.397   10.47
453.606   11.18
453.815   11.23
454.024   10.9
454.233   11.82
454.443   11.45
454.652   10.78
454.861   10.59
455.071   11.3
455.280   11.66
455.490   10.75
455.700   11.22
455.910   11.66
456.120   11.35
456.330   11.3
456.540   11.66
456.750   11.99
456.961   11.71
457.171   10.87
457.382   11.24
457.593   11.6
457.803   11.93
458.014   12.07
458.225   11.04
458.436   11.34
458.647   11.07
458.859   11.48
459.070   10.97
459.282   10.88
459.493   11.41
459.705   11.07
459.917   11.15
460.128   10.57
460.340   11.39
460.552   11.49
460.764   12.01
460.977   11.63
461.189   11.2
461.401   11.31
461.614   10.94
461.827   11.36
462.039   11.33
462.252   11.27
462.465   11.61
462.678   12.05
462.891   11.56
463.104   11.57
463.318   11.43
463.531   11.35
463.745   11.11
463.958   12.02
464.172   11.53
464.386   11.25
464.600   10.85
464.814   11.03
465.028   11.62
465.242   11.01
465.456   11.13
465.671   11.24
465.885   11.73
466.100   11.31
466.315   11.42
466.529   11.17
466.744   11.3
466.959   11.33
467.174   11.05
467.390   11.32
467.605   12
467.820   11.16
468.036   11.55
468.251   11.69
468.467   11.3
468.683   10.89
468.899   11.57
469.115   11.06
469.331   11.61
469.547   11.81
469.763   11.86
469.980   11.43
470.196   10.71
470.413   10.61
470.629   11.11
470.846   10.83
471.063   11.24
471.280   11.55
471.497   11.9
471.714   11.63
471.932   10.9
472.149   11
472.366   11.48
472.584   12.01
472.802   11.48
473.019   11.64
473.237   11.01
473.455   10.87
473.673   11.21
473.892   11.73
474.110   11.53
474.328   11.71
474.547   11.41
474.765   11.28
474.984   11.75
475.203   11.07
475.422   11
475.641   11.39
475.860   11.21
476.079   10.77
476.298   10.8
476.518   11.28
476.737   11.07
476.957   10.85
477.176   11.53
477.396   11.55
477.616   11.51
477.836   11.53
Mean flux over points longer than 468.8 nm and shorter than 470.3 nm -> 11.44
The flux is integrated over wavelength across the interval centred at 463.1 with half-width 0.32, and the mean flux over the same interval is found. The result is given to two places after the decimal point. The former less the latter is -4.15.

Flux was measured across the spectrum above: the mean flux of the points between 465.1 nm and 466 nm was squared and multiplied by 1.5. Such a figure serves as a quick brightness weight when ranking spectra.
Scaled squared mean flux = 191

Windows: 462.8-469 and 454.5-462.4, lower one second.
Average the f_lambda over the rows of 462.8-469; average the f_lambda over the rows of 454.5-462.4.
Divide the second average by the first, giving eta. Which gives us 1.00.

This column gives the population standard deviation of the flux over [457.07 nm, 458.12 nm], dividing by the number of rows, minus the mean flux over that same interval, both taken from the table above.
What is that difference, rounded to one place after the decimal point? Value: -11.1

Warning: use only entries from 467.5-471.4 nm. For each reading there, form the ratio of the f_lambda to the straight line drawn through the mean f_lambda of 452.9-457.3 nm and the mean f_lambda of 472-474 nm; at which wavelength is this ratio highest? 467.605 nm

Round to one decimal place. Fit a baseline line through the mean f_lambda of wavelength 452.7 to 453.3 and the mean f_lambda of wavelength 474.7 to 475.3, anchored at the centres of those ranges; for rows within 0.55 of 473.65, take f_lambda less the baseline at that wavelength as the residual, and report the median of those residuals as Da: -0.1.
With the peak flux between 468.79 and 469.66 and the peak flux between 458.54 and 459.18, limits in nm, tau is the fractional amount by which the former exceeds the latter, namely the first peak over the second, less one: 0.029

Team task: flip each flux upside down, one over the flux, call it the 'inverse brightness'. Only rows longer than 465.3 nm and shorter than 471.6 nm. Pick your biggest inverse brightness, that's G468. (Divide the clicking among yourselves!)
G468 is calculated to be 0.0943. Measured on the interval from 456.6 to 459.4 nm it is 0.0920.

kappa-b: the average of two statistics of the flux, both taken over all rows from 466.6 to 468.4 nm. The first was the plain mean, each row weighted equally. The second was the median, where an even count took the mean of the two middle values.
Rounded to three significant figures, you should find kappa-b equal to 11.4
